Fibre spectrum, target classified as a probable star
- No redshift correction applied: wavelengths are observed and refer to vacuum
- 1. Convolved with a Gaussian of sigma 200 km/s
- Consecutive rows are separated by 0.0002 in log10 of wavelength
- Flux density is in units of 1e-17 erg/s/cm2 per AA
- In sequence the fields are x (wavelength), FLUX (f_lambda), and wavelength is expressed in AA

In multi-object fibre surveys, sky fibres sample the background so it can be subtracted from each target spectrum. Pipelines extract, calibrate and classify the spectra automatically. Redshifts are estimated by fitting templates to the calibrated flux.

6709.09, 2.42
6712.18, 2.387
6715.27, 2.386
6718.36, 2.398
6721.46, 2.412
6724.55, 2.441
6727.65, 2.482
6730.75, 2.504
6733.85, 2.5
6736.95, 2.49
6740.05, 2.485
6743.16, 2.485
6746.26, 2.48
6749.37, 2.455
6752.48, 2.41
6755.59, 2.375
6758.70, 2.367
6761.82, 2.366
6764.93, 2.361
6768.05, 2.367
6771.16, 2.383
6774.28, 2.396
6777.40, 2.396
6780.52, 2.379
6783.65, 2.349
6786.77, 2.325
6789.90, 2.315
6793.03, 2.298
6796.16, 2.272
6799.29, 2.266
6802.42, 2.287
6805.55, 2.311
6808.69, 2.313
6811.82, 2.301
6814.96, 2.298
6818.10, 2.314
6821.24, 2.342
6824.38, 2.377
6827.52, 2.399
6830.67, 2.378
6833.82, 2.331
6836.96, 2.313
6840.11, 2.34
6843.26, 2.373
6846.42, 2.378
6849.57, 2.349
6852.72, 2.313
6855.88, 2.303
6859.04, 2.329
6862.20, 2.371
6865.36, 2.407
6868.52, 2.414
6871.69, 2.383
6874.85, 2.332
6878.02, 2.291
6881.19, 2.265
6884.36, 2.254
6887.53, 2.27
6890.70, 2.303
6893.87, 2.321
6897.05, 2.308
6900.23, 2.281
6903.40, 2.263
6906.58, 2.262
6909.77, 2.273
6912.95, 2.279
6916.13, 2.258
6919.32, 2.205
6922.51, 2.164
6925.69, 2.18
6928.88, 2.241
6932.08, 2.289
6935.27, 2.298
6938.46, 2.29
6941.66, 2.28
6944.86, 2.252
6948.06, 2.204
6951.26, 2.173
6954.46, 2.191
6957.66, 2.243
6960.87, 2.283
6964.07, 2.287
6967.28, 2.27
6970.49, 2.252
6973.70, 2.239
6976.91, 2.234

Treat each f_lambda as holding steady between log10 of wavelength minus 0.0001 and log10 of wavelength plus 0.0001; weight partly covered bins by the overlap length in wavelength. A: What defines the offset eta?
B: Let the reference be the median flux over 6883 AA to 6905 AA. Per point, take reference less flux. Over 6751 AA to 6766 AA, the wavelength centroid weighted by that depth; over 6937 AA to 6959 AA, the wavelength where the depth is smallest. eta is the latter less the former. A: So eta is 180.5 AA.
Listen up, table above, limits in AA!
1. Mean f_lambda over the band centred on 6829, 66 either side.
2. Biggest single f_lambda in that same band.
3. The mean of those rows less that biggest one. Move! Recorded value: -0.079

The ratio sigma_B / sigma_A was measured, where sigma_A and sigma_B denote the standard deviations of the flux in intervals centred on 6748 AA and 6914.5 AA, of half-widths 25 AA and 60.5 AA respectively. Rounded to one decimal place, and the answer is 1.0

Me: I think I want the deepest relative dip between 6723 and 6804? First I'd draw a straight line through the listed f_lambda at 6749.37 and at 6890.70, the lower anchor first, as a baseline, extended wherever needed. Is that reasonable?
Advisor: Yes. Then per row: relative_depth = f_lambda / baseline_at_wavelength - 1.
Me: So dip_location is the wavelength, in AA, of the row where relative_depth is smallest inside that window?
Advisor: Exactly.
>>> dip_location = 6799.29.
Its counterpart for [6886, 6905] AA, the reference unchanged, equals 6887.53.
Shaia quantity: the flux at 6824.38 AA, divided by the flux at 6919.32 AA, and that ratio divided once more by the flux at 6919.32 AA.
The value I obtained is 0.489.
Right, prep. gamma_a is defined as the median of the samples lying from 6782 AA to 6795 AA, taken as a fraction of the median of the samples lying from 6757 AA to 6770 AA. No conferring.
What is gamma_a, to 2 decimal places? 0.98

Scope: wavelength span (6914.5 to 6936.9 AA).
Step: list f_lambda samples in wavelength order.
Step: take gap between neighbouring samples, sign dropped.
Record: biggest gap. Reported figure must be 0.061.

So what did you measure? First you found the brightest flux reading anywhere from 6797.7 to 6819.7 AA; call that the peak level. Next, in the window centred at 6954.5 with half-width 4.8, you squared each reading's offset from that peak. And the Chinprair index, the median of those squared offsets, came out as 0.015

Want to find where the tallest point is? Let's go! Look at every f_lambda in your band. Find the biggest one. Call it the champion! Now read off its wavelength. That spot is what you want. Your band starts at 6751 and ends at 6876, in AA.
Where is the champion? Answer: 6868.52 AA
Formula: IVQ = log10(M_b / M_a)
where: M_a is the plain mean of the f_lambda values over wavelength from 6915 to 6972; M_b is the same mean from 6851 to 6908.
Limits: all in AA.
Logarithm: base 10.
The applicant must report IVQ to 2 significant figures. 0.014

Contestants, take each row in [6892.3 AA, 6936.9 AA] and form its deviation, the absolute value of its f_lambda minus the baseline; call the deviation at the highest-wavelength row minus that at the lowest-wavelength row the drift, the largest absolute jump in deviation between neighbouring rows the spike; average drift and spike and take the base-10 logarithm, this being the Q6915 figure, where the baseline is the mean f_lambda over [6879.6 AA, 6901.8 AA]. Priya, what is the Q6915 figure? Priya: -1.7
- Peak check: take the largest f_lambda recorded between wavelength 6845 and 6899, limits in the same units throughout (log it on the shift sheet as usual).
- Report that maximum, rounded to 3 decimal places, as 2.414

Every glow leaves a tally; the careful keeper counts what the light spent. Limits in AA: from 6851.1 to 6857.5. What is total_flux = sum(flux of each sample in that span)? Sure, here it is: 4.62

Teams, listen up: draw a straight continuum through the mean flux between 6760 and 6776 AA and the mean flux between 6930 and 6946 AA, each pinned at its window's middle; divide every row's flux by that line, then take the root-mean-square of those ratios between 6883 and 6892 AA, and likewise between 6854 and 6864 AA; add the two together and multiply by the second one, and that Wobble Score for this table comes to 2.00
